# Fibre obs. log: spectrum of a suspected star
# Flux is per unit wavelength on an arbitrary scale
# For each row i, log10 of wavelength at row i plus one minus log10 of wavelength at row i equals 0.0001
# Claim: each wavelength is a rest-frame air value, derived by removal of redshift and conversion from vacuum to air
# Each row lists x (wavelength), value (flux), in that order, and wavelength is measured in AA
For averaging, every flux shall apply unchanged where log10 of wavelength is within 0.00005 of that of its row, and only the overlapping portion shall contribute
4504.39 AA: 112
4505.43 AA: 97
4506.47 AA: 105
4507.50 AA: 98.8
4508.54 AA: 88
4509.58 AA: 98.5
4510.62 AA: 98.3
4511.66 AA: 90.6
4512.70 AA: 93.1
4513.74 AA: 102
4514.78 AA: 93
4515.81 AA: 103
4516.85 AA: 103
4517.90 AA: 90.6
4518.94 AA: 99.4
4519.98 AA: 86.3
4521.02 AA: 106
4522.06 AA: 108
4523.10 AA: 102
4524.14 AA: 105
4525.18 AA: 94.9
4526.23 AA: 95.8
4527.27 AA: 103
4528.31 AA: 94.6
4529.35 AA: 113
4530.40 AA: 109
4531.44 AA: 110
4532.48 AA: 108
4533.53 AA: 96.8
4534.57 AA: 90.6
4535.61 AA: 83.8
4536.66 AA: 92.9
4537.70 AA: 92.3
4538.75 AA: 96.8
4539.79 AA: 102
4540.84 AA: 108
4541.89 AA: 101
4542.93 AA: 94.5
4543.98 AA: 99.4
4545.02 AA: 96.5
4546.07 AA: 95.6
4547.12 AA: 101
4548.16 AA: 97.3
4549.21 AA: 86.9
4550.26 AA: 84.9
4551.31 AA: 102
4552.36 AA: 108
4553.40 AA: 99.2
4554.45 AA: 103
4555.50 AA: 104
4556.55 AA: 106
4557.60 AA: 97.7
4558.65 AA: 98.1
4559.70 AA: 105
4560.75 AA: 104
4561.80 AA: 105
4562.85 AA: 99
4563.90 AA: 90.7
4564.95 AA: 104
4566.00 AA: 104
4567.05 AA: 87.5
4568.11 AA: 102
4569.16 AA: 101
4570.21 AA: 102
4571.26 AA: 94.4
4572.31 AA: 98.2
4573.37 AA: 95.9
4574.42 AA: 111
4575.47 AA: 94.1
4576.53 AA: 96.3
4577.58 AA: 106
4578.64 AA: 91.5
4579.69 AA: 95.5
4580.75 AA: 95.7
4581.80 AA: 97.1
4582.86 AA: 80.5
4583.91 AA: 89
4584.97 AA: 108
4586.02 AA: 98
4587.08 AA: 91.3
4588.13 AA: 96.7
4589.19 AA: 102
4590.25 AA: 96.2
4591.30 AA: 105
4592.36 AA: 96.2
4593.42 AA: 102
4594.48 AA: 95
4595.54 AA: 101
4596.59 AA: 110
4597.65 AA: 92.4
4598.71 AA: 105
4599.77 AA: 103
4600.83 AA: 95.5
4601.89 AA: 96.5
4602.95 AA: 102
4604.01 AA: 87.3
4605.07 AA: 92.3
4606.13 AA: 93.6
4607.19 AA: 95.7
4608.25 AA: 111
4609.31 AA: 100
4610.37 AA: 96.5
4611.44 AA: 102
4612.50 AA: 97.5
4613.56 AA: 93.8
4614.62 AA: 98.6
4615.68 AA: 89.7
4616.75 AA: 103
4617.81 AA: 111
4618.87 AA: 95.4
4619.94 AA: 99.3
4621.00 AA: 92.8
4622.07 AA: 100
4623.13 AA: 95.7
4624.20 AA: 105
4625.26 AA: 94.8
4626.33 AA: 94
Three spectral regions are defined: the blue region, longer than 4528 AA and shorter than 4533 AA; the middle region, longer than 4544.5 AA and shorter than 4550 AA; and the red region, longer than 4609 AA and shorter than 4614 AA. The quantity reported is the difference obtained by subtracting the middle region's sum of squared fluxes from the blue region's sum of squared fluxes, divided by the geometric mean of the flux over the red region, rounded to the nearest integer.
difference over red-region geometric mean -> 119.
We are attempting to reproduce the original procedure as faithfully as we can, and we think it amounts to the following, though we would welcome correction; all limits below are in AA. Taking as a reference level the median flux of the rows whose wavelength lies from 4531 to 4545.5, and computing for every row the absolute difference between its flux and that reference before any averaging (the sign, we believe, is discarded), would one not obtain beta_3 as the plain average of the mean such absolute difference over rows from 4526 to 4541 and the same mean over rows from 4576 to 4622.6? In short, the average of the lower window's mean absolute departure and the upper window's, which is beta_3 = 5.9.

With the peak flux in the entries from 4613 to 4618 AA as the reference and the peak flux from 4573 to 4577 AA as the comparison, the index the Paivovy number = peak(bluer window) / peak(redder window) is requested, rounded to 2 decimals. 1.00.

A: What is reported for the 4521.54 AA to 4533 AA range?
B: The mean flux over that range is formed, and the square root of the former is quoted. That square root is 10.2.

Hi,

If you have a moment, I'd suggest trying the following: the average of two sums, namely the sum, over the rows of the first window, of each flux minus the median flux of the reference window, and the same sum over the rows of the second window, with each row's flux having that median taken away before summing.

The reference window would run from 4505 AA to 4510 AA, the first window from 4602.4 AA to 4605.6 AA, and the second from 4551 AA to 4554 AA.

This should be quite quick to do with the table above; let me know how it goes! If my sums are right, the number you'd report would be -0.1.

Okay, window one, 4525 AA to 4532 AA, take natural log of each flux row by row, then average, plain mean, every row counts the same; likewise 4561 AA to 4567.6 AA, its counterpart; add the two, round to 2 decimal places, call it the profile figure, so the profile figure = 9.22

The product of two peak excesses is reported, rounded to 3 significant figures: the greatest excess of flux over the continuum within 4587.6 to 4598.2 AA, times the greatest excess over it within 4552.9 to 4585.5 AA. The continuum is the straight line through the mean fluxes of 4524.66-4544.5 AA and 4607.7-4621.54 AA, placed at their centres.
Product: 126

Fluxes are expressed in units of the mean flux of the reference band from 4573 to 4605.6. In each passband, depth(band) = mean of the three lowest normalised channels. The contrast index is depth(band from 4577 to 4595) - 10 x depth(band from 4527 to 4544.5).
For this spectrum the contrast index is -8.21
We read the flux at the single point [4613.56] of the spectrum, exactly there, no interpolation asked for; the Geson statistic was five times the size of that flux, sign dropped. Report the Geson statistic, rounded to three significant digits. 469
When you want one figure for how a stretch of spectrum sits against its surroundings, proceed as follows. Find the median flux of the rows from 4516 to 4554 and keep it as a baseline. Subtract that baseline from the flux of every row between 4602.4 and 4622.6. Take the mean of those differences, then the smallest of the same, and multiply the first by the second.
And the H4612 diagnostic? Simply 16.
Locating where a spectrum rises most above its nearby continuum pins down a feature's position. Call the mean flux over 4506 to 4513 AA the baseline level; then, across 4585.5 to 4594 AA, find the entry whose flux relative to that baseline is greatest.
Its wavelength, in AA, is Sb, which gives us 4591.30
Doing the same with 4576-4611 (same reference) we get 4608.25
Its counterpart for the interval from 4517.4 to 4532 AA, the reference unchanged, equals 4529.35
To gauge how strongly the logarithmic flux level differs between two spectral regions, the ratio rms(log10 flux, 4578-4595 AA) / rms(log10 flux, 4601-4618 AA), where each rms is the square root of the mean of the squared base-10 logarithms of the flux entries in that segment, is 1.00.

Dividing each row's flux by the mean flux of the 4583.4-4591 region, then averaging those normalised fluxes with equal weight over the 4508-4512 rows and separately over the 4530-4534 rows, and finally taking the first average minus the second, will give -0.124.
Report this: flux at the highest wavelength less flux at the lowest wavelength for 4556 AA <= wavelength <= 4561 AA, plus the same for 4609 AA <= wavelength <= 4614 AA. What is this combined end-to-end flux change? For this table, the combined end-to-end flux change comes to -8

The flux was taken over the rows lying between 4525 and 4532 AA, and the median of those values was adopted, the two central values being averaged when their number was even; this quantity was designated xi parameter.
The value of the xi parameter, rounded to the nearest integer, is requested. 103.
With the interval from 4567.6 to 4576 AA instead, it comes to 100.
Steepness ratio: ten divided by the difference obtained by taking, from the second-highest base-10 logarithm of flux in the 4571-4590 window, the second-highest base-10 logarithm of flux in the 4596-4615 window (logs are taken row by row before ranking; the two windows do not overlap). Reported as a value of -1255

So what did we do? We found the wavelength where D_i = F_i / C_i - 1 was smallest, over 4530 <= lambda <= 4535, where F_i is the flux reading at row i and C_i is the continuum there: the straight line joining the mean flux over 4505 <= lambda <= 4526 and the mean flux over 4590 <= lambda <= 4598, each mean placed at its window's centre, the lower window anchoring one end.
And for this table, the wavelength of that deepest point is 4534.57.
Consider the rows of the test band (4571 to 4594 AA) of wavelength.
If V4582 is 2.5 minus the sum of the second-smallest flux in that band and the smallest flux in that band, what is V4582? -167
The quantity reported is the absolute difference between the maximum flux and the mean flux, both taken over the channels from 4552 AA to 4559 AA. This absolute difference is 5.7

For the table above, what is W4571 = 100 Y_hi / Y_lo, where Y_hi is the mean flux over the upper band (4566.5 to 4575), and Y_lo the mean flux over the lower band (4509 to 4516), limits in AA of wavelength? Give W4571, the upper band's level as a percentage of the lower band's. 102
